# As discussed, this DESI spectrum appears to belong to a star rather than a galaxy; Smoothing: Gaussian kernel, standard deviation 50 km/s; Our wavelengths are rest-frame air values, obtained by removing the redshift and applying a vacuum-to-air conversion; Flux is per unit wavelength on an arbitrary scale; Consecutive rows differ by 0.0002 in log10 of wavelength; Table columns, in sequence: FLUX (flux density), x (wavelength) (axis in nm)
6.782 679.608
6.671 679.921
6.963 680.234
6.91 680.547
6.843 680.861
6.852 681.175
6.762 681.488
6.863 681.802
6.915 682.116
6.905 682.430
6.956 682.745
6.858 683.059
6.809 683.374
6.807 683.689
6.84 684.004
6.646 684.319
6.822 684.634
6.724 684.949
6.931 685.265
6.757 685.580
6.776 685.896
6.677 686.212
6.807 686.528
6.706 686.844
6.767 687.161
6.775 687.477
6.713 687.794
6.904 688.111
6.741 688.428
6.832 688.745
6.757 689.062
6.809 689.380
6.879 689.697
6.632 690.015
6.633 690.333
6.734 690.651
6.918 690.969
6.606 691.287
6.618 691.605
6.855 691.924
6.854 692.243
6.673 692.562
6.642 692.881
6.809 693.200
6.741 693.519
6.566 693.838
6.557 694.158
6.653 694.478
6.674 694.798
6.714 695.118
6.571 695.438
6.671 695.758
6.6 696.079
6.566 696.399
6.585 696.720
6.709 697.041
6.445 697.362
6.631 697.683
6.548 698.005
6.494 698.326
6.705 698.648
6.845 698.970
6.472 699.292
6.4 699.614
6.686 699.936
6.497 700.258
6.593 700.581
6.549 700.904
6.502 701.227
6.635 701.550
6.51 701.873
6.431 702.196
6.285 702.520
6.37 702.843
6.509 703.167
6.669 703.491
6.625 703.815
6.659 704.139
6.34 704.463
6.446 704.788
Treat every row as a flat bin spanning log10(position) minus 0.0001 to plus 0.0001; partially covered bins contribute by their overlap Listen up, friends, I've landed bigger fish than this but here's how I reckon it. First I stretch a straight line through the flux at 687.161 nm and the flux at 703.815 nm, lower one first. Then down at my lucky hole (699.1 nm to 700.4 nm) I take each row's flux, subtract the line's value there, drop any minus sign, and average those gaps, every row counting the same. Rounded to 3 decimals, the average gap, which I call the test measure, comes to 0.160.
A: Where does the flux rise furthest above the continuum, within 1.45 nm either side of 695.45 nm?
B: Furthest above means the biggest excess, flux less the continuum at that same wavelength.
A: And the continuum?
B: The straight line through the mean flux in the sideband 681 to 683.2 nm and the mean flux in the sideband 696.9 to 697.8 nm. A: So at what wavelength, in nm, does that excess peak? 695.118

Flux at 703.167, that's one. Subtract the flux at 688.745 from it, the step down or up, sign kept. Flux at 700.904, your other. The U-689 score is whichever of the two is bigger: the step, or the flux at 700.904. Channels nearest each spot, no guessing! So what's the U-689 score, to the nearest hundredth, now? 6.55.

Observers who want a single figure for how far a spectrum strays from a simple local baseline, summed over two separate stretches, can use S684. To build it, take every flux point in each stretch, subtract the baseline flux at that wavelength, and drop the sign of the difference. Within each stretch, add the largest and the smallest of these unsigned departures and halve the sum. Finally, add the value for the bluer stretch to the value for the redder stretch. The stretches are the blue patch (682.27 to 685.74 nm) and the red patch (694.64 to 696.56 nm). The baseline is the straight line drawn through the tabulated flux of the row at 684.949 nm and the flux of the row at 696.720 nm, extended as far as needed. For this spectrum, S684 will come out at 0.16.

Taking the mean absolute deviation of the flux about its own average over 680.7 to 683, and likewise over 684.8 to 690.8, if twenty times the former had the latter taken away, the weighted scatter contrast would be 0.9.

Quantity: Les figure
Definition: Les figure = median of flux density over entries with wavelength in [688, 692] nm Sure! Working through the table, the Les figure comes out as 6.76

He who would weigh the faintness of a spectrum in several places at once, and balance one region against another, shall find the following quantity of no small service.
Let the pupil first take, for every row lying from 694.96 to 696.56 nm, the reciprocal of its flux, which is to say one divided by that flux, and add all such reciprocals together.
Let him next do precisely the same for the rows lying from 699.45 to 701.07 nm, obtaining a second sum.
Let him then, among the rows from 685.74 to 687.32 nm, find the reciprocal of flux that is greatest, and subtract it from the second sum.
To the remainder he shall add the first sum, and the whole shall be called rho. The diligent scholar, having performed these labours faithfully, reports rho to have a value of 1.37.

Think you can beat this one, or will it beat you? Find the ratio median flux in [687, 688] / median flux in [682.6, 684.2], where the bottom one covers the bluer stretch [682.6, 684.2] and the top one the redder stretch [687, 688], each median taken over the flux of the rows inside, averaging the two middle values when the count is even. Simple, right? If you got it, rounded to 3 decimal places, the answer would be 0.989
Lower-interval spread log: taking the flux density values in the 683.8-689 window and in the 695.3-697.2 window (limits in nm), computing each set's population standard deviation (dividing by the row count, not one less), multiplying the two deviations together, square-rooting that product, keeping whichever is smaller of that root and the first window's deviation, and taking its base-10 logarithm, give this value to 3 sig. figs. -1.20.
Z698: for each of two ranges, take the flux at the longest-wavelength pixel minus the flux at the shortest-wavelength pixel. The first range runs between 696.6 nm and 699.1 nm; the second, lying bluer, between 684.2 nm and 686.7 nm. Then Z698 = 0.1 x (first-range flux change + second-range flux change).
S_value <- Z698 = 0.042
